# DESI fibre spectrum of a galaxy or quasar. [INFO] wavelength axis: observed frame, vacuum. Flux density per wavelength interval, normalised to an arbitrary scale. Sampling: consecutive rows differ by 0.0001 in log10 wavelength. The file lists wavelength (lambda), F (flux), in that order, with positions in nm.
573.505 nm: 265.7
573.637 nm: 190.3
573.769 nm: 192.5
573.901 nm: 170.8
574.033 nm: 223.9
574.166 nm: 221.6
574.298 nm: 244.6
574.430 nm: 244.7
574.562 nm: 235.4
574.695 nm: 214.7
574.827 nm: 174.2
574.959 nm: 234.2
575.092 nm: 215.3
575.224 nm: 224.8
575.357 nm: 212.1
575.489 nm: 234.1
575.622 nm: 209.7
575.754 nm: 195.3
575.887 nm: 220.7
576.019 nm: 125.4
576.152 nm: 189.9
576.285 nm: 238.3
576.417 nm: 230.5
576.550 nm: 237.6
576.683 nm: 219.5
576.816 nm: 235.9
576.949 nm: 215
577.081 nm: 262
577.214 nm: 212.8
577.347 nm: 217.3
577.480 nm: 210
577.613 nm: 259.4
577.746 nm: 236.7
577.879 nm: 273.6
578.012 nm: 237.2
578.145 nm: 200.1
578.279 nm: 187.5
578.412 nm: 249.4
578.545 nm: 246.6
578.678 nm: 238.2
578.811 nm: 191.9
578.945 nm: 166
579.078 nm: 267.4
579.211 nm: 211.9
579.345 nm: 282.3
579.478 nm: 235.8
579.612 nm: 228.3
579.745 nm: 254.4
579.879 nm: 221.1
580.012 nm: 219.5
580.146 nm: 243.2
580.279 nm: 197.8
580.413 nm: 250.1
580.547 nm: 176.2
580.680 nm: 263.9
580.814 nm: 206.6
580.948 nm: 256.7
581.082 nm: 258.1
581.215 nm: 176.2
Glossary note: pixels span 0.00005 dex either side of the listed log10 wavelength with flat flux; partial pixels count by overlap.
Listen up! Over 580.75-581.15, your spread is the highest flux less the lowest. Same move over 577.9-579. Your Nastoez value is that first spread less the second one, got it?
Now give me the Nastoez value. -32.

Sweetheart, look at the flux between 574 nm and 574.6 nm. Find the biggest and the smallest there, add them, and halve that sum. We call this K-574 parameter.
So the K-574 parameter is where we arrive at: 233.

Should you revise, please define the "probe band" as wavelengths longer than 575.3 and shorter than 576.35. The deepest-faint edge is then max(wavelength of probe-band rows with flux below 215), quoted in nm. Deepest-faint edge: 576.152 nm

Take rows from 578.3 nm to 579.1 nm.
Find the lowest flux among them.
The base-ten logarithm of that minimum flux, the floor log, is 2.22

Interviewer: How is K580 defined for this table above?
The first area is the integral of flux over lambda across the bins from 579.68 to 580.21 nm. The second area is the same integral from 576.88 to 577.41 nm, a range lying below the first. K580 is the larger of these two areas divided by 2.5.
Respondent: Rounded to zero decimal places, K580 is 50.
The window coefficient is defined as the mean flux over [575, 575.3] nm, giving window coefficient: 220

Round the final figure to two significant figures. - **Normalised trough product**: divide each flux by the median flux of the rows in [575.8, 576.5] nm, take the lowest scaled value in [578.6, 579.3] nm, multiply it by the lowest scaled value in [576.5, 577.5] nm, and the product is 0.72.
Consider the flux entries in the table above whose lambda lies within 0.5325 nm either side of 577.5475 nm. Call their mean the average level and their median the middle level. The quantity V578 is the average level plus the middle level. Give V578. 476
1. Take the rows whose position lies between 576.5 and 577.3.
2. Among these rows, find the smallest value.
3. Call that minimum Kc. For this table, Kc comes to 212.8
